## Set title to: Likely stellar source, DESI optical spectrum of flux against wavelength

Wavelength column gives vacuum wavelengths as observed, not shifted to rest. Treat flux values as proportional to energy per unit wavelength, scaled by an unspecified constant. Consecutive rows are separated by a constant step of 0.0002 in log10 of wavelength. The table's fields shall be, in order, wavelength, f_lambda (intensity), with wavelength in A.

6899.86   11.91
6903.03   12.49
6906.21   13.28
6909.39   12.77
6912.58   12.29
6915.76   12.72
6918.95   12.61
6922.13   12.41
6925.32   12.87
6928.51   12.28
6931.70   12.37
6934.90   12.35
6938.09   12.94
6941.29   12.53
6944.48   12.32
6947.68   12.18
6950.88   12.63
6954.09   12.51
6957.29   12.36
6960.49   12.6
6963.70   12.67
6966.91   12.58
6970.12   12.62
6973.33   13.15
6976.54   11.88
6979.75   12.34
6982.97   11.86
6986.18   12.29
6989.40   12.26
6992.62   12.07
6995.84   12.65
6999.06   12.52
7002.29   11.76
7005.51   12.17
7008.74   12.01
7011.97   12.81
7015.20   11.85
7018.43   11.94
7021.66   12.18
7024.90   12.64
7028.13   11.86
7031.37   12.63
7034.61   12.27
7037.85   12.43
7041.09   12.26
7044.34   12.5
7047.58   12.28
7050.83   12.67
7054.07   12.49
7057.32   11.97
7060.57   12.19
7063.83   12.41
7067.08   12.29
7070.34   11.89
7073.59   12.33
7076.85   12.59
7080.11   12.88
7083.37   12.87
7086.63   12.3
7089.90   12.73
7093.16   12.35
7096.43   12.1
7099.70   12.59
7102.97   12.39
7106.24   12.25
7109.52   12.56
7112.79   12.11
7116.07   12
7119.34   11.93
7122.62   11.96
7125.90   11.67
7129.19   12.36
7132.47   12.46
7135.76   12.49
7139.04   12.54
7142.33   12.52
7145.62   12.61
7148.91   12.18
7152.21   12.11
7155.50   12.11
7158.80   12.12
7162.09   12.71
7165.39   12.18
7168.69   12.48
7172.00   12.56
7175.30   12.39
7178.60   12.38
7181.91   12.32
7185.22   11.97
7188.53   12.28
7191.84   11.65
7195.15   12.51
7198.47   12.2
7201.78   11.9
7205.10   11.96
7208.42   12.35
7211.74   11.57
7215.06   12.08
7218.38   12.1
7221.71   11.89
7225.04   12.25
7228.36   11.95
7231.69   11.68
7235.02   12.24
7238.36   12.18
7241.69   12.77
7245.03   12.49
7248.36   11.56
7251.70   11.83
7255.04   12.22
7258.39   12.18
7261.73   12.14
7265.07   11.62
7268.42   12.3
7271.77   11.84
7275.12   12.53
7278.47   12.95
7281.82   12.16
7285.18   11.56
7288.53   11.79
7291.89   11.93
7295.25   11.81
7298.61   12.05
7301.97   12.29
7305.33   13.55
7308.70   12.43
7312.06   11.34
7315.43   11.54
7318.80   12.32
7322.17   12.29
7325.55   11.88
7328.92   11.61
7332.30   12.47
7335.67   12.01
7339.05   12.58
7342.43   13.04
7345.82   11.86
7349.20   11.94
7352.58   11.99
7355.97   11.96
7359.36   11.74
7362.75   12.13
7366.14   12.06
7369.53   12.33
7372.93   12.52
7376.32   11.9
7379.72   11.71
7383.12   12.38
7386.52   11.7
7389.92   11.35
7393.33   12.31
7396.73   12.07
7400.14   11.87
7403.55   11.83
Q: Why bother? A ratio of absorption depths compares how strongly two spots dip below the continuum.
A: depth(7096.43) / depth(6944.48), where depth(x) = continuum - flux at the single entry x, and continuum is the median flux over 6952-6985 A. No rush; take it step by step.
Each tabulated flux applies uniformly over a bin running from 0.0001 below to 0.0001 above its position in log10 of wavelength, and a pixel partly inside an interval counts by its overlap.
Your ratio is 2.0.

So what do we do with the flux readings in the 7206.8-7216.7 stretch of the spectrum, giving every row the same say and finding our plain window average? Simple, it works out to 12.0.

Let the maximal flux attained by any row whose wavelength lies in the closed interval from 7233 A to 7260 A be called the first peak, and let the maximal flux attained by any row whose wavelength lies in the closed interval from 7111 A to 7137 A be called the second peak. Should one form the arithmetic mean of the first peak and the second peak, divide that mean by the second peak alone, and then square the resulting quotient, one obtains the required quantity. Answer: 1.02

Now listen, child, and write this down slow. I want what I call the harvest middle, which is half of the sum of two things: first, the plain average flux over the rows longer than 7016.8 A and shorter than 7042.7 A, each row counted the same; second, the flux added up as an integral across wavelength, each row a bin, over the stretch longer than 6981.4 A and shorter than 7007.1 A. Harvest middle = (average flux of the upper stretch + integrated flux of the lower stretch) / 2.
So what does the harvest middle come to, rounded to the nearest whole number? 163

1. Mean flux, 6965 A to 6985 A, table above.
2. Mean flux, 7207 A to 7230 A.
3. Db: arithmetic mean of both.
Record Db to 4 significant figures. 12.22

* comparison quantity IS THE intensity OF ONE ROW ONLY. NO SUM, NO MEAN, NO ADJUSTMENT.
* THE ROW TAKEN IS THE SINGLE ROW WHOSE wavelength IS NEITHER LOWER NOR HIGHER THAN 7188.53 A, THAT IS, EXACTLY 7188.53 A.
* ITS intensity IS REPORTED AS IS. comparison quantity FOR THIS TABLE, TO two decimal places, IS 12.28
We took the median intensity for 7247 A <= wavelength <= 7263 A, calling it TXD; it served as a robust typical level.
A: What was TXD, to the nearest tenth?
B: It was 12.1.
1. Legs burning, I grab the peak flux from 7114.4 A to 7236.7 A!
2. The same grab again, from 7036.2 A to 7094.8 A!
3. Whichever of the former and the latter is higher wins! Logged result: 12.9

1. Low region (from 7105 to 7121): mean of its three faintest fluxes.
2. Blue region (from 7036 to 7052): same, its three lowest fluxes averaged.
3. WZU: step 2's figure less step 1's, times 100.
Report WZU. 31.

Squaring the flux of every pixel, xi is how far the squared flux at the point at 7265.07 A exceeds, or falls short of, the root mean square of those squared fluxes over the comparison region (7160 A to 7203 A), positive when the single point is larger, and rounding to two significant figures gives -16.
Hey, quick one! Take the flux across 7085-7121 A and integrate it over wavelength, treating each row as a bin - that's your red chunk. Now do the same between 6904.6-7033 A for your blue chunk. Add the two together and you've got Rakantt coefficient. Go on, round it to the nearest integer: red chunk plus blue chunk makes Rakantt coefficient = 2037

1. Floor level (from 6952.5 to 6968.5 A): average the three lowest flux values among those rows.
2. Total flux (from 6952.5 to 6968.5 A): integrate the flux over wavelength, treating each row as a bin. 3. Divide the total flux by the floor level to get 16.1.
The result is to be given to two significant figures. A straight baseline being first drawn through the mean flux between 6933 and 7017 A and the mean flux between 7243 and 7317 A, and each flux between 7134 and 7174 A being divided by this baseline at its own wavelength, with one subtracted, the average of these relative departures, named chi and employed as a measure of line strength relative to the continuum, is 0.014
